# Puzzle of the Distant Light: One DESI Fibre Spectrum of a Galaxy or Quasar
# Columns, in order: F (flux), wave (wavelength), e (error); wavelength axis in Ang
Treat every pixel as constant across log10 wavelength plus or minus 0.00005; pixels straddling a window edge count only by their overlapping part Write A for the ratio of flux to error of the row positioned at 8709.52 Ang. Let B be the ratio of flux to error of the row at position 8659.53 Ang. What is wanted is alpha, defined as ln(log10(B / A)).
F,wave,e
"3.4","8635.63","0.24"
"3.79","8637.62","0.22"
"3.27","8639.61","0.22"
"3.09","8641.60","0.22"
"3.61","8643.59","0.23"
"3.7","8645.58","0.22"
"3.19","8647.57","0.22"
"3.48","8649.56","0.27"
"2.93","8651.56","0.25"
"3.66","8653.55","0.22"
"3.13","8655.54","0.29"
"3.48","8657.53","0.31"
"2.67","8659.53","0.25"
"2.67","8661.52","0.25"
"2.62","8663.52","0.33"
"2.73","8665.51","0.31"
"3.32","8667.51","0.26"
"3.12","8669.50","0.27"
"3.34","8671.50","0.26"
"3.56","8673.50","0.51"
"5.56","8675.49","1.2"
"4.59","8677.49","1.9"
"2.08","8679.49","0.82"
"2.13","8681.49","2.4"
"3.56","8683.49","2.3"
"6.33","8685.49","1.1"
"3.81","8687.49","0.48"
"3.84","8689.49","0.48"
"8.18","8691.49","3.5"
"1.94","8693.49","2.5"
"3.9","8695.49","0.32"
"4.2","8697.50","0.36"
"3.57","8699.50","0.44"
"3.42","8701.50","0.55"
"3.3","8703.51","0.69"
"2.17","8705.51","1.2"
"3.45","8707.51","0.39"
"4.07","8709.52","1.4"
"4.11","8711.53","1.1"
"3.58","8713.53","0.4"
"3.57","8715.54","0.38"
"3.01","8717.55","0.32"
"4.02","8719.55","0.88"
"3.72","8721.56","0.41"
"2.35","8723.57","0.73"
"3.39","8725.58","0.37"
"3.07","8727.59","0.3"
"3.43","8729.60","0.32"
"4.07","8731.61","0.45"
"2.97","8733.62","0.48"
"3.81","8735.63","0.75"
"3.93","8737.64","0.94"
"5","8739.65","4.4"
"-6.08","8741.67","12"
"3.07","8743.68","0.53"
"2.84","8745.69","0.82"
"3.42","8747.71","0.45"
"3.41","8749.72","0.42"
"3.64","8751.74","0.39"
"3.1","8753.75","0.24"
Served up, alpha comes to -0.6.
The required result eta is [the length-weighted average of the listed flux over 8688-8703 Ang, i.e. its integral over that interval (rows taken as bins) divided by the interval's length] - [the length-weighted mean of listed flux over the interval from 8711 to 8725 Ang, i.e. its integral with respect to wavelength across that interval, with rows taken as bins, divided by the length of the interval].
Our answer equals 0.7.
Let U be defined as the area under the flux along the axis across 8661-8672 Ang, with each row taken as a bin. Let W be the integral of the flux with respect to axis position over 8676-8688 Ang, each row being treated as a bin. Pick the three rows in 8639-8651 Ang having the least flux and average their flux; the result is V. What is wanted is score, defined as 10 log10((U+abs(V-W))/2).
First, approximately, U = 33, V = 3.18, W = 46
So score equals 15.8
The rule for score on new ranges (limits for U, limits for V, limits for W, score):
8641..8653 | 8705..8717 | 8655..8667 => 15.6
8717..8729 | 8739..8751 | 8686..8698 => 16.6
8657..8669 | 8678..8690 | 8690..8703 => 16.3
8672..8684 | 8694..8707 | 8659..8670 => 15.5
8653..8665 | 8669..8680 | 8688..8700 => 16.3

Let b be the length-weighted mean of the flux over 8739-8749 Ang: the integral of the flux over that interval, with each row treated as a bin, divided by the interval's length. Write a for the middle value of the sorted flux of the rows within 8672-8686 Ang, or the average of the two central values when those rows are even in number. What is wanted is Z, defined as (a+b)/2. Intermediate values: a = 3.56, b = 1.58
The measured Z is 2.57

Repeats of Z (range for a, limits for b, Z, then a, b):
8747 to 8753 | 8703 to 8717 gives 3.44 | 3.42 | 3.46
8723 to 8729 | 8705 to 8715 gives 3.31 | 3.07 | 3.54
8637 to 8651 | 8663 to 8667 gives 3.12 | 3.48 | 2.76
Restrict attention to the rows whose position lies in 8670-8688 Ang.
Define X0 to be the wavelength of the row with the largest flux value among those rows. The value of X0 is 8685.49 Ang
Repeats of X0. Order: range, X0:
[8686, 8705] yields 8691.49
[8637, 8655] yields 8637.62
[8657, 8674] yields 8673.50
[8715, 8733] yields 8731.61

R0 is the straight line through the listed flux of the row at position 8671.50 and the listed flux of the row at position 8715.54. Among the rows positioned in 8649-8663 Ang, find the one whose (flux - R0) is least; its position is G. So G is 8661.52 Ang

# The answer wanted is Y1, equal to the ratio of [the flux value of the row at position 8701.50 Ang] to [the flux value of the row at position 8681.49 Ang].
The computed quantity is 1.6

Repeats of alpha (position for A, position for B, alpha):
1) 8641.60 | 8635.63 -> -5.6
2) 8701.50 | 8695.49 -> -1.2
